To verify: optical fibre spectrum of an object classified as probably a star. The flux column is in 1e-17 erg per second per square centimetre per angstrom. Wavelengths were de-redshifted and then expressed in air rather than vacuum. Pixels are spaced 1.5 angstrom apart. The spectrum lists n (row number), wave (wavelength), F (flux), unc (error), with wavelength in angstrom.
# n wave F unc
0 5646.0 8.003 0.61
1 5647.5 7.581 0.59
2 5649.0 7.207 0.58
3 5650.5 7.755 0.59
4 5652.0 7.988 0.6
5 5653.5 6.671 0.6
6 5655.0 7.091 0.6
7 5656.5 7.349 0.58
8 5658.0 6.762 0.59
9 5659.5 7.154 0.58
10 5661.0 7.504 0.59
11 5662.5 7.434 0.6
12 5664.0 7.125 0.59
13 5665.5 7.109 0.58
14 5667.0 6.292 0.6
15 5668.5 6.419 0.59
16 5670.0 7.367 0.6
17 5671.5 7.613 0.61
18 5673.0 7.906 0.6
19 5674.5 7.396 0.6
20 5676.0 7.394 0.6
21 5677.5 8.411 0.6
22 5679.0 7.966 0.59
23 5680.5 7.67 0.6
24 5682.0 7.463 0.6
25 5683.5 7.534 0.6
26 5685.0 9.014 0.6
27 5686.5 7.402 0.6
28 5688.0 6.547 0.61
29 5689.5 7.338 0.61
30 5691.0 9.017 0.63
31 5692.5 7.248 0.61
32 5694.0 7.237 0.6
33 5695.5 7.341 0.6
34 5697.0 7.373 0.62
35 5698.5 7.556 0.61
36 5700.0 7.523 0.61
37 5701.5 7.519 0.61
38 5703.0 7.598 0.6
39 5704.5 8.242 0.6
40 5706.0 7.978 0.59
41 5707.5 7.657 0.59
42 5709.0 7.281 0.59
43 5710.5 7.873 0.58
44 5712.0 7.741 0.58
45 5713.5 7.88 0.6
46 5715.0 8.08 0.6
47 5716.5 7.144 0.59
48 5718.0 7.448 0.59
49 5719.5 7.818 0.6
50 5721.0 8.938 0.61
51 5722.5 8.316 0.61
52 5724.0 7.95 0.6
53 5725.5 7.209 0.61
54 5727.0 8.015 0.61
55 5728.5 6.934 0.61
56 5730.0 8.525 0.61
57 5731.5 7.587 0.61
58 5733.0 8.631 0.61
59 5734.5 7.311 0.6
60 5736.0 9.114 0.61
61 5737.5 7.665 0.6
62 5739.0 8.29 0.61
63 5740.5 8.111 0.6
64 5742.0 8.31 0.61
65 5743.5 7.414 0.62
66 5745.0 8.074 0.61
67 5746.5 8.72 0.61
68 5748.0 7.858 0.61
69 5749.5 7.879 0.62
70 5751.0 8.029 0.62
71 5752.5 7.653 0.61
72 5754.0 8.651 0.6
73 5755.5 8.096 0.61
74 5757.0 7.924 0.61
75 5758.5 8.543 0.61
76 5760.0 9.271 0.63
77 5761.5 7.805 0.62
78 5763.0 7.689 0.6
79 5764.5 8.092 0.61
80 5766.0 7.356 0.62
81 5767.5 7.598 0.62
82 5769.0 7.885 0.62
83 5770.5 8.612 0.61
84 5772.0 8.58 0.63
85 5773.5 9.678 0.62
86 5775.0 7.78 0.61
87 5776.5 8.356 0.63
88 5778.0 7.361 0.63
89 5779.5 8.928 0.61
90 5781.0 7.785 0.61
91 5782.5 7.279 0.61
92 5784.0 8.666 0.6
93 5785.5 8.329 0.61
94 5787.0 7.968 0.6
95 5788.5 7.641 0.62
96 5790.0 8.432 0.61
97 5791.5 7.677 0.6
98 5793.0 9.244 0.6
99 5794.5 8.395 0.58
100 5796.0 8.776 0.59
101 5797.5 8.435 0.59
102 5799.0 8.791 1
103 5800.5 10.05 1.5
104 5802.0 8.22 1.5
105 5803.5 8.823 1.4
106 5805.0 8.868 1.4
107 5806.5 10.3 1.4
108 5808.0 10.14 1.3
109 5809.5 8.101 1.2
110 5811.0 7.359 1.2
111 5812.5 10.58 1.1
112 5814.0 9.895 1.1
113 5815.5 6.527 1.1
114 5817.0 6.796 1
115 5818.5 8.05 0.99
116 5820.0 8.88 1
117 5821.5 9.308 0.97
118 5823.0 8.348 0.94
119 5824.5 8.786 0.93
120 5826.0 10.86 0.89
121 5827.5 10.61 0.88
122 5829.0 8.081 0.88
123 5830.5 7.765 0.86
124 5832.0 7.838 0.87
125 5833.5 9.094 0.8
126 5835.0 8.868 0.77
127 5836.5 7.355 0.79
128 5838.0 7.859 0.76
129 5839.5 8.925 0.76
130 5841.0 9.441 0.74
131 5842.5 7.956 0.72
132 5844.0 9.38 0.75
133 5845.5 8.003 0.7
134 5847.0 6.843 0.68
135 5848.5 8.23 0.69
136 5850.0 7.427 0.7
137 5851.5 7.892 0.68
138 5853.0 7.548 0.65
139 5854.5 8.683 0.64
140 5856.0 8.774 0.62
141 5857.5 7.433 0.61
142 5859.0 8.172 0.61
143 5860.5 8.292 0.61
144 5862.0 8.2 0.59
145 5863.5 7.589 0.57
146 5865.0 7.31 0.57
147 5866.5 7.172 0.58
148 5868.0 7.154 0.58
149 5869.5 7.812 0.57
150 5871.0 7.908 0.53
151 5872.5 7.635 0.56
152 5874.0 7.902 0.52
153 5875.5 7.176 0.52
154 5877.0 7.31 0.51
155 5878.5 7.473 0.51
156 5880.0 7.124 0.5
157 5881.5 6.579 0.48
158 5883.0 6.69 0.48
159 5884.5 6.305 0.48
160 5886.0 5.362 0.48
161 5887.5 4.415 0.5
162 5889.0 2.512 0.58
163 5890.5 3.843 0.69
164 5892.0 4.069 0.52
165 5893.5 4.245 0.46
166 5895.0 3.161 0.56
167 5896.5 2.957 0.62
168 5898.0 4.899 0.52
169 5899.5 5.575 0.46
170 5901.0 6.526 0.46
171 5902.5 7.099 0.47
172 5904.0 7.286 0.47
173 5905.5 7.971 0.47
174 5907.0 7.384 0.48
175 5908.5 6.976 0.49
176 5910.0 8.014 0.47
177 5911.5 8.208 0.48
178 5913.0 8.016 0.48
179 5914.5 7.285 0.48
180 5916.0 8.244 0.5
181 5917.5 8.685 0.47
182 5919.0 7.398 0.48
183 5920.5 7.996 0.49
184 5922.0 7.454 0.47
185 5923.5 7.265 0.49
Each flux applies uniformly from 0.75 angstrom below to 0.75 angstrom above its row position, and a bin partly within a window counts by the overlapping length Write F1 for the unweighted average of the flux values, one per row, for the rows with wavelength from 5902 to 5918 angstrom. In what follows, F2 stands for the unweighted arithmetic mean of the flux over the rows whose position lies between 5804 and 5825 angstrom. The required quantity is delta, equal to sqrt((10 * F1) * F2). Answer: 26.0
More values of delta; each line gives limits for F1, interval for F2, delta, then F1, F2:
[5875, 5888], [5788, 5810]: 23.9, 6.5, 8.8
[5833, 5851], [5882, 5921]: 22.7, 8.3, 6.2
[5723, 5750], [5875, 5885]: 23.5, 8.0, 7.0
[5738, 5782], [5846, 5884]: 24.9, 8.1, 7.6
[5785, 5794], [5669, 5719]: 25.1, 8.2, 7.7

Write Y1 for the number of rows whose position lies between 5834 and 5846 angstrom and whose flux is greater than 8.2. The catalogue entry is 4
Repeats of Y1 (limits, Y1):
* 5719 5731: 3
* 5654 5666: 0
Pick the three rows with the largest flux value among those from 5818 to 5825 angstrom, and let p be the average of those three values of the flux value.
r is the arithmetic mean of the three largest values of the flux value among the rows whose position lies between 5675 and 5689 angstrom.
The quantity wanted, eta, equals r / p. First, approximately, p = 9.0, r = 8.46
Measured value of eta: 0.94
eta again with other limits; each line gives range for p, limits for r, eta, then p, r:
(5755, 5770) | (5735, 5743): 0.99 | 8.6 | 8.57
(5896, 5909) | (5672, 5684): 1.07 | 7.5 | 8.09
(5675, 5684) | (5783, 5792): 1.06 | 8.0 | 8.48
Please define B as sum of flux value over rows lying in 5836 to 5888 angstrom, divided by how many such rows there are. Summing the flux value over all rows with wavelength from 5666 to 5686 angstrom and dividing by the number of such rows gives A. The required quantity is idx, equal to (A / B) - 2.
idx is -1.00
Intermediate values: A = 7.6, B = 7.58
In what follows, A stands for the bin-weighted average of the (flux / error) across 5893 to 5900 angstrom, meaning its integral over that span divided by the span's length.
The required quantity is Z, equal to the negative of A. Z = -8.1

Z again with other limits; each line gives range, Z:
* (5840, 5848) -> -11.6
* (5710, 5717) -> -13.1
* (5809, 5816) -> -7.6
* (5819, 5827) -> -9.8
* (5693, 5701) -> -12.2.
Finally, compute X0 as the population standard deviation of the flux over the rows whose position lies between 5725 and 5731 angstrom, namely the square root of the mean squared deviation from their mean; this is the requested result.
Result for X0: 0.63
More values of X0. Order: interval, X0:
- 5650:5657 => 0.47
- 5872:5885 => 0.49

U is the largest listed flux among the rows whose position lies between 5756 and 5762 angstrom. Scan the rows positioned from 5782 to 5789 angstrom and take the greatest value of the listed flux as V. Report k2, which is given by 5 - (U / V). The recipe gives 3.93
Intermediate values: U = 9.271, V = 8.666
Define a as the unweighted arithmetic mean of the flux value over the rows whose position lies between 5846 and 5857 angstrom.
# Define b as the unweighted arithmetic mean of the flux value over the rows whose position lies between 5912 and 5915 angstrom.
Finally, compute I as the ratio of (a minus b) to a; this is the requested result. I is 0.03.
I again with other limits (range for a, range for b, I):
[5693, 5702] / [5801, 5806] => -0.16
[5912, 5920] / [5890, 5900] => 0.48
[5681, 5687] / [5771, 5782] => -0.06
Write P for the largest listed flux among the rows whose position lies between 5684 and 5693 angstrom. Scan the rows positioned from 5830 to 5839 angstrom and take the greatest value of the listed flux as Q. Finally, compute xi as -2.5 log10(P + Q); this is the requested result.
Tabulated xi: -3.14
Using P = 9.017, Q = 9.094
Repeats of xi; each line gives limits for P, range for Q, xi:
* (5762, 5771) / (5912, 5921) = -3.09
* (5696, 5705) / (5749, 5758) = -3.07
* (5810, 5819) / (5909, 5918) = -3.21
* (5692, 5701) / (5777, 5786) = -3.04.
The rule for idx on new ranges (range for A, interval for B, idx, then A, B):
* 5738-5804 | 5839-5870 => -0.97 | 8.3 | 8.01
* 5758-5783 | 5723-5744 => -0.97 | 8.2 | 7.93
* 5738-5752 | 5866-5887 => -0.86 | 8.1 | 7.11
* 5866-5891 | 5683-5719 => -1.15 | 6.5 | 7.65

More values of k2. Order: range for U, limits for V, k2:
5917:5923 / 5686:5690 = 3.83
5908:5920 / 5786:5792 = 3.97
